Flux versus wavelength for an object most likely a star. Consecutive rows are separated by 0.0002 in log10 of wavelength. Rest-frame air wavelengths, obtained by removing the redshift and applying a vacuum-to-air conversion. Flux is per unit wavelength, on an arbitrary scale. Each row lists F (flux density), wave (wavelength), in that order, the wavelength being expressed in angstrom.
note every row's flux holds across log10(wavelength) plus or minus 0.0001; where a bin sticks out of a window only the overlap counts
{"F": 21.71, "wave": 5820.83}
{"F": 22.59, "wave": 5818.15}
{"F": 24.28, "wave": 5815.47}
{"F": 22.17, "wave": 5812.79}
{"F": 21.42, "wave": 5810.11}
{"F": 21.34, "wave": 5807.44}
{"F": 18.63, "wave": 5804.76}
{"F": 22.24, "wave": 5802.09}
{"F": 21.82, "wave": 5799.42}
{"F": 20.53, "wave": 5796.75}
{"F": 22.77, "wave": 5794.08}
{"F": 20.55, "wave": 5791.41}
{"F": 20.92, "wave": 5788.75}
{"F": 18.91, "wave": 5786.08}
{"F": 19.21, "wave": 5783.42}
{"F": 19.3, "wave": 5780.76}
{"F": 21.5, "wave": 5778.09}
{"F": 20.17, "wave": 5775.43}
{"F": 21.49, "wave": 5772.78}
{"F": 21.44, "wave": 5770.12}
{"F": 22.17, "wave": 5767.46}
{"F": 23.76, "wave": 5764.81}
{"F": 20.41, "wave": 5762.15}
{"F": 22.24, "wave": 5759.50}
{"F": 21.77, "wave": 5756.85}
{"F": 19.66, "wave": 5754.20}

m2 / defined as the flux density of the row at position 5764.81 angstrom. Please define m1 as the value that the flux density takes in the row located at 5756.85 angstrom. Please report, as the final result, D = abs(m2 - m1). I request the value 2.0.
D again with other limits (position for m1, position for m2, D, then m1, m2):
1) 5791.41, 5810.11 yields 0.9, 20.55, 21.42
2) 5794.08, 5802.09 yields 0.5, 22.77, 22.24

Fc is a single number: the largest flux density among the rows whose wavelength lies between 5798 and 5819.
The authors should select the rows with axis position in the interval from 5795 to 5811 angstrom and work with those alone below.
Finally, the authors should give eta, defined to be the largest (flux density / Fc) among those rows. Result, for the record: 0.92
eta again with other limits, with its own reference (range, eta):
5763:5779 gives 0.98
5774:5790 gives 0.89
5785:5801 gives 0.94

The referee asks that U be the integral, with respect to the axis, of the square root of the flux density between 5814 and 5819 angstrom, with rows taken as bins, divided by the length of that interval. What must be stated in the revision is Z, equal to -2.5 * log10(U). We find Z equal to -1.71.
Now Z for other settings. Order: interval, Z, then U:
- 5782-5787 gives -1.60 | 4.37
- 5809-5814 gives -1.67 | 4.67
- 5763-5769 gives -1.69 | 4.76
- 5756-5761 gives -1.68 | 4.69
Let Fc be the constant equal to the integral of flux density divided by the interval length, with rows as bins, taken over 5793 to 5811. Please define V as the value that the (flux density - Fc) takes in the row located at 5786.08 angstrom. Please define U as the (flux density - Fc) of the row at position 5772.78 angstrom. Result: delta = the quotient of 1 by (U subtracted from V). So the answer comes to -0.4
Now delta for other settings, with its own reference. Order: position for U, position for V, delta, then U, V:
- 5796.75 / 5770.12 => 1.1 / -0.70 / 0.2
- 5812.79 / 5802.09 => 14.3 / 0.94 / 1.0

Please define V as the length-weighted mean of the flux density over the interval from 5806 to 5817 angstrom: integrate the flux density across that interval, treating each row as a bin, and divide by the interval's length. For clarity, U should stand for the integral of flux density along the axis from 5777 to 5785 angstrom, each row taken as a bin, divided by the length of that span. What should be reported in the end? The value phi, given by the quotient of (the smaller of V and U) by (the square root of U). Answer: 4.46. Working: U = 19.9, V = 22.26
